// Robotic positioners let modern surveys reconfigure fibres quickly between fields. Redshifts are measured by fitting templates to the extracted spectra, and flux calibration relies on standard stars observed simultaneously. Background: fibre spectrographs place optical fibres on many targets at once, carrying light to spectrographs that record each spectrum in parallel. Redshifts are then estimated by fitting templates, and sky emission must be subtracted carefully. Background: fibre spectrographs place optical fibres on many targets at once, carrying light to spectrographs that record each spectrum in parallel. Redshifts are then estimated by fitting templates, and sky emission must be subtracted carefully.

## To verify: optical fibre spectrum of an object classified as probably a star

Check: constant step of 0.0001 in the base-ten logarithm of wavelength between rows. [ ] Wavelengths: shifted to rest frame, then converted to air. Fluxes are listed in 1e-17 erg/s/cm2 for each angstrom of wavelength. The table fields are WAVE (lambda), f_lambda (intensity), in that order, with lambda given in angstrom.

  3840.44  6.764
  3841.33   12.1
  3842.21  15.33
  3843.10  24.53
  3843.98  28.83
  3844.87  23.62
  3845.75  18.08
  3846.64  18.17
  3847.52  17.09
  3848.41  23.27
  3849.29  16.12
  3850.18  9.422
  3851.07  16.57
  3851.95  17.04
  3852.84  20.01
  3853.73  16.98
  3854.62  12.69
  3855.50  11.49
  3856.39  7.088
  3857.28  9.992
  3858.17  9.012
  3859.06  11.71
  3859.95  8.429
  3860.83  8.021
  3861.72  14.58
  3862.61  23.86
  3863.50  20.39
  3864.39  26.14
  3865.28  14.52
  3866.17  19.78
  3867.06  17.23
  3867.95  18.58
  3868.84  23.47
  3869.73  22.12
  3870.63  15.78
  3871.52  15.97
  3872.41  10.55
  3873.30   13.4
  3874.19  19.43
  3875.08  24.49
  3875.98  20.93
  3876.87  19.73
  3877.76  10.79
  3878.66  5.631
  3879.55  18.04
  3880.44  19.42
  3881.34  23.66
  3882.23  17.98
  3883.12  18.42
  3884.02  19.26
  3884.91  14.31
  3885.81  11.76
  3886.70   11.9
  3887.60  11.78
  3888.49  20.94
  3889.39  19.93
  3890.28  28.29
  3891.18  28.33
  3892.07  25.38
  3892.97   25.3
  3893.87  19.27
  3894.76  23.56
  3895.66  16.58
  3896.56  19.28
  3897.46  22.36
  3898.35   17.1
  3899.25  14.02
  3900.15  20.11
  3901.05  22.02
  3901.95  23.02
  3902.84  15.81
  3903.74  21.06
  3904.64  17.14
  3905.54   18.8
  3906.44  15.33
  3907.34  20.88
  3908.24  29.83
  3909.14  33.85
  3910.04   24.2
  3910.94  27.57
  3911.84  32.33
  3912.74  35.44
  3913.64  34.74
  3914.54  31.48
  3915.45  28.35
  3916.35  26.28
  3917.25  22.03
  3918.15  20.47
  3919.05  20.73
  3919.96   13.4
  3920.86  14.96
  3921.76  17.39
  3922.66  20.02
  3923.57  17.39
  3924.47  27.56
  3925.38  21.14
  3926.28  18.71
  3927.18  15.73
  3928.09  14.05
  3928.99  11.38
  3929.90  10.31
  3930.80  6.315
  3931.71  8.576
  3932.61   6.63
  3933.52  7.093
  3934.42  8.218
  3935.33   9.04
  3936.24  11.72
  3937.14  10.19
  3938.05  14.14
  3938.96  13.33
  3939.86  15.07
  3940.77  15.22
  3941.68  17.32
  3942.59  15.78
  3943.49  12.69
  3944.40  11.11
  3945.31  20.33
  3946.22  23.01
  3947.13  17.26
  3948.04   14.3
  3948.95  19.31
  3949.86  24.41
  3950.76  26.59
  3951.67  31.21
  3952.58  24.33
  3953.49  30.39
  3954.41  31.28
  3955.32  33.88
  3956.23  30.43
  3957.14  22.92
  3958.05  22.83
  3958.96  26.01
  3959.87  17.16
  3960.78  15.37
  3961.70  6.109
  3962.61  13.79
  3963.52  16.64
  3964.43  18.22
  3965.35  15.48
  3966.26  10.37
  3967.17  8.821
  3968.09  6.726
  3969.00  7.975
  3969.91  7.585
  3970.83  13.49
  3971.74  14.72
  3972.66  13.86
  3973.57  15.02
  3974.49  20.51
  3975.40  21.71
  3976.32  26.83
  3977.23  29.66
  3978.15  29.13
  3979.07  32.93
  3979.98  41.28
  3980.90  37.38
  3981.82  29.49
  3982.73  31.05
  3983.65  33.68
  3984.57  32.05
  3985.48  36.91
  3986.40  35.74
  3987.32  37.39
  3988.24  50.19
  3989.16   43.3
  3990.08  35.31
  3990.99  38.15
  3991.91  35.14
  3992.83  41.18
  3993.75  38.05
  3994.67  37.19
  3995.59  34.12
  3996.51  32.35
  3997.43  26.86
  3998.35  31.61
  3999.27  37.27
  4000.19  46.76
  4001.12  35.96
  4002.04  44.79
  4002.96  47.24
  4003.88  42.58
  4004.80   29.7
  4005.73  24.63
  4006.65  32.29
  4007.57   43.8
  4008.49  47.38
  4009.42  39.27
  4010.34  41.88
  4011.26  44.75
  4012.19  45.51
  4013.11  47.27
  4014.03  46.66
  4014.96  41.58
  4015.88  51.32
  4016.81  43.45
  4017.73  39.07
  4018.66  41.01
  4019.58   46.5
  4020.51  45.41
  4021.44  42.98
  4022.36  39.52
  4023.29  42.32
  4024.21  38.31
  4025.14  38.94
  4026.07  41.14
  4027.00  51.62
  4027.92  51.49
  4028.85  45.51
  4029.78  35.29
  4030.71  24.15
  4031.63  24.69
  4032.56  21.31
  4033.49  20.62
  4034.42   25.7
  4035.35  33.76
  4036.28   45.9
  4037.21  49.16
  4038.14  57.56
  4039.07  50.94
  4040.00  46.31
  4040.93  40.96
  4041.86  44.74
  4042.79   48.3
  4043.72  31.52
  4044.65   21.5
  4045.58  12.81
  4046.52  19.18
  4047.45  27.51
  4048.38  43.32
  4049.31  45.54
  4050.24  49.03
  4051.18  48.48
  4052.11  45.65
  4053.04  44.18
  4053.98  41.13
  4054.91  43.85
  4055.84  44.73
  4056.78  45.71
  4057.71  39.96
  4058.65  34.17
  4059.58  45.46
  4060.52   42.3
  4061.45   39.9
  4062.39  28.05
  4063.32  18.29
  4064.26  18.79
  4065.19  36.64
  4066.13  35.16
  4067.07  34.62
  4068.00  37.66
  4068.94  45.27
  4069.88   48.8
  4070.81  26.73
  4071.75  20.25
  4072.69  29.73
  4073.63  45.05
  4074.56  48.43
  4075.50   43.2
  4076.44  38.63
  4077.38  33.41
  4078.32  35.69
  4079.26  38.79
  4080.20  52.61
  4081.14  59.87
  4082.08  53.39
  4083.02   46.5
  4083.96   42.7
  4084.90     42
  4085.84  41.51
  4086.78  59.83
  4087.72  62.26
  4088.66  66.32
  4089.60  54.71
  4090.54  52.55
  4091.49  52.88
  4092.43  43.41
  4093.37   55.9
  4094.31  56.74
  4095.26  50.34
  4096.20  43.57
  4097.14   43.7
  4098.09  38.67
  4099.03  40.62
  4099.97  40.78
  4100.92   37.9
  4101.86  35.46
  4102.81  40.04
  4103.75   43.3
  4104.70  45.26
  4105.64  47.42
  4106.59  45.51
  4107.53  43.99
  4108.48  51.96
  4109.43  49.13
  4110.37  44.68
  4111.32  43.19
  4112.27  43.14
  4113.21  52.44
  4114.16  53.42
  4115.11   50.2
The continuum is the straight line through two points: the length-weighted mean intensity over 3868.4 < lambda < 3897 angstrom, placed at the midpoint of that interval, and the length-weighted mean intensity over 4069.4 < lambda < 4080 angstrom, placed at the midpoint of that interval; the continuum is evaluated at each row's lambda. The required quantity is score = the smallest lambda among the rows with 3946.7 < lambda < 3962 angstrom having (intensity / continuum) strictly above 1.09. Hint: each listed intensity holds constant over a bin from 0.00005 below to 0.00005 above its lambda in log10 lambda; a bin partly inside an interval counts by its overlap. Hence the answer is 3951.67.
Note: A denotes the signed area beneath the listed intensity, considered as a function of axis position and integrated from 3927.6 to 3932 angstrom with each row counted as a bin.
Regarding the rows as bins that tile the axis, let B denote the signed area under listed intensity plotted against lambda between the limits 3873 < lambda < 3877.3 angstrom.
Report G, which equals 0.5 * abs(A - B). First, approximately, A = 45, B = 85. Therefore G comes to 20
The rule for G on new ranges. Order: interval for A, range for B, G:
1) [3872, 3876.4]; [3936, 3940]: 14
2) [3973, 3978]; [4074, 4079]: 42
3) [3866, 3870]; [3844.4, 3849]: 6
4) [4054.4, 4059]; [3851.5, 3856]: 61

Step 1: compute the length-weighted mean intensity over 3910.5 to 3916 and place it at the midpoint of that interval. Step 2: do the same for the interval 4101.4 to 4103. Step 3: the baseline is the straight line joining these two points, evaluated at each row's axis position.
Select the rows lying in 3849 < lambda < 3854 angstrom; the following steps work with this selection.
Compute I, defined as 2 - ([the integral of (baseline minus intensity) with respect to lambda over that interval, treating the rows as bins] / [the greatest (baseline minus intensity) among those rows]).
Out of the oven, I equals -1.4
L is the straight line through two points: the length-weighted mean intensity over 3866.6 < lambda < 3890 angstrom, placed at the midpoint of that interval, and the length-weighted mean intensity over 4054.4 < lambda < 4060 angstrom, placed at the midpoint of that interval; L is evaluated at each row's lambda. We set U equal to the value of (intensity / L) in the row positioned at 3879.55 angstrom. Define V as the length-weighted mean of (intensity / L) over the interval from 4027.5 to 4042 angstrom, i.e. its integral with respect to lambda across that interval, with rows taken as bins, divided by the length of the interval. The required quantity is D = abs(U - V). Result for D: 0.1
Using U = 1.04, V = 0.98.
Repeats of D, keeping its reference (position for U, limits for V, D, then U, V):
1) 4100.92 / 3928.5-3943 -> 0.3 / 0.78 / 0.44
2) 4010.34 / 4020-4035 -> 0.2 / 1.17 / 0.97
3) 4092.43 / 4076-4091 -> 0.1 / 0.92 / 1.06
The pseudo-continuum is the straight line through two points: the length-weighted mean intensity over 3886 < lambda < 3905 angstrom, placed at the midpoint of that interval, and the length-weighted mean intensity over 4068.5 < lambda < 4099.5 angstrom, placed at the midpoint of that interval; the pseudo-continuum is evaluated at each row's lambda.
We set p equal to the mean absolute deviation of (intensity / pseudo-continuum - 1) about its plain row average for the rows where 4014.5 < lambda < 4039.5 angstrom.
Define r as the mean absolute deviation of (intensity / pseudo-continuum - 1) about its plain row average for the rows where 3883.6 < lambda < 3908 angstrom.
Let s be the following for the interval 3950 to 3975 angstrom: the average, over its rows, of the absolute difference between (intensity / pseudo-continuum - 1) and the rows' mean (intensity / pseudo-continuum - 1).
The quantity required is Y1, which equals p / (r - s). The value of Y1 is -3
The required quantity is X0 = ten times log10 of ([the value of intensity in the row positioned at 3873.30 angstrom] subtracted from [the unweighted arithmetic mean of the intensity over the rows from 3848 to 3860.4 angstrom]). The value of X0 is -8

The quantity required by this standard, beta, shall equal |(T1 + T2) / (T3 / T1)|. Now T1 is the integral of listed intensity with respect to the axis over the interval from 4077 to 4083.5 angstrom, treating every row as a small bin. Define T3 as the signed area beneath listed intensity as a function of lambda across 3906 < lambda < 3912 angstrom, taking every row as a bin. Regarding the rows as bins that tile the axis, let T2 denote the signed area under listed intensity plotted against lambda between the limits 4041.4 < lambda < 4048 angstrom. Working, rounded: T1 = 298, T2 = 195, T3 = 156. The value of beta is 943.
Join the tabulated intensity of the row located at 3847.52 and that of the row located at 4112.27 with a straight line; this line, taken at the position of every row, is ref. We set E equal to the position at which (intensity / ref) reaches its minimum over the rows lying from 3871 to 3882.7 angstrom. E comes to 3878.66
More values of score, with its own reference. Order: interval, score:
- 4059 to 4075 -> 4059.58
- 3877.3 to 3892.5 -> 3881.34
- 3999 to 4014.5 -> 3999.27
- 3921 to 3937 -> 3924.47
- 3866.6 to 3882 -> 3868.84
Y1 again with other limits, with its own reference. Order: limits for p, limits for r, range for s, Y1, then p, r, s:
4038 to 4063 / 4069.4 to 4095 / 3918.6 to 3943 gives 9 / 0.196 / 0.19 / 0.17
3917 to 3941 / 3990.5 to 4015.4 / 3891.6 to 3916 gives -2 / 0.191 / 0.14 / 0.22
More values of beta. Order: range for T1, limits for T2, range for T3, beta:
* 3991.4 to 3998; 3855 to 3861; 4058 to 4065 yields 289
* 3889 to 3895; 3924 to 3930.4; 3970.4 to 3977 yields 306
